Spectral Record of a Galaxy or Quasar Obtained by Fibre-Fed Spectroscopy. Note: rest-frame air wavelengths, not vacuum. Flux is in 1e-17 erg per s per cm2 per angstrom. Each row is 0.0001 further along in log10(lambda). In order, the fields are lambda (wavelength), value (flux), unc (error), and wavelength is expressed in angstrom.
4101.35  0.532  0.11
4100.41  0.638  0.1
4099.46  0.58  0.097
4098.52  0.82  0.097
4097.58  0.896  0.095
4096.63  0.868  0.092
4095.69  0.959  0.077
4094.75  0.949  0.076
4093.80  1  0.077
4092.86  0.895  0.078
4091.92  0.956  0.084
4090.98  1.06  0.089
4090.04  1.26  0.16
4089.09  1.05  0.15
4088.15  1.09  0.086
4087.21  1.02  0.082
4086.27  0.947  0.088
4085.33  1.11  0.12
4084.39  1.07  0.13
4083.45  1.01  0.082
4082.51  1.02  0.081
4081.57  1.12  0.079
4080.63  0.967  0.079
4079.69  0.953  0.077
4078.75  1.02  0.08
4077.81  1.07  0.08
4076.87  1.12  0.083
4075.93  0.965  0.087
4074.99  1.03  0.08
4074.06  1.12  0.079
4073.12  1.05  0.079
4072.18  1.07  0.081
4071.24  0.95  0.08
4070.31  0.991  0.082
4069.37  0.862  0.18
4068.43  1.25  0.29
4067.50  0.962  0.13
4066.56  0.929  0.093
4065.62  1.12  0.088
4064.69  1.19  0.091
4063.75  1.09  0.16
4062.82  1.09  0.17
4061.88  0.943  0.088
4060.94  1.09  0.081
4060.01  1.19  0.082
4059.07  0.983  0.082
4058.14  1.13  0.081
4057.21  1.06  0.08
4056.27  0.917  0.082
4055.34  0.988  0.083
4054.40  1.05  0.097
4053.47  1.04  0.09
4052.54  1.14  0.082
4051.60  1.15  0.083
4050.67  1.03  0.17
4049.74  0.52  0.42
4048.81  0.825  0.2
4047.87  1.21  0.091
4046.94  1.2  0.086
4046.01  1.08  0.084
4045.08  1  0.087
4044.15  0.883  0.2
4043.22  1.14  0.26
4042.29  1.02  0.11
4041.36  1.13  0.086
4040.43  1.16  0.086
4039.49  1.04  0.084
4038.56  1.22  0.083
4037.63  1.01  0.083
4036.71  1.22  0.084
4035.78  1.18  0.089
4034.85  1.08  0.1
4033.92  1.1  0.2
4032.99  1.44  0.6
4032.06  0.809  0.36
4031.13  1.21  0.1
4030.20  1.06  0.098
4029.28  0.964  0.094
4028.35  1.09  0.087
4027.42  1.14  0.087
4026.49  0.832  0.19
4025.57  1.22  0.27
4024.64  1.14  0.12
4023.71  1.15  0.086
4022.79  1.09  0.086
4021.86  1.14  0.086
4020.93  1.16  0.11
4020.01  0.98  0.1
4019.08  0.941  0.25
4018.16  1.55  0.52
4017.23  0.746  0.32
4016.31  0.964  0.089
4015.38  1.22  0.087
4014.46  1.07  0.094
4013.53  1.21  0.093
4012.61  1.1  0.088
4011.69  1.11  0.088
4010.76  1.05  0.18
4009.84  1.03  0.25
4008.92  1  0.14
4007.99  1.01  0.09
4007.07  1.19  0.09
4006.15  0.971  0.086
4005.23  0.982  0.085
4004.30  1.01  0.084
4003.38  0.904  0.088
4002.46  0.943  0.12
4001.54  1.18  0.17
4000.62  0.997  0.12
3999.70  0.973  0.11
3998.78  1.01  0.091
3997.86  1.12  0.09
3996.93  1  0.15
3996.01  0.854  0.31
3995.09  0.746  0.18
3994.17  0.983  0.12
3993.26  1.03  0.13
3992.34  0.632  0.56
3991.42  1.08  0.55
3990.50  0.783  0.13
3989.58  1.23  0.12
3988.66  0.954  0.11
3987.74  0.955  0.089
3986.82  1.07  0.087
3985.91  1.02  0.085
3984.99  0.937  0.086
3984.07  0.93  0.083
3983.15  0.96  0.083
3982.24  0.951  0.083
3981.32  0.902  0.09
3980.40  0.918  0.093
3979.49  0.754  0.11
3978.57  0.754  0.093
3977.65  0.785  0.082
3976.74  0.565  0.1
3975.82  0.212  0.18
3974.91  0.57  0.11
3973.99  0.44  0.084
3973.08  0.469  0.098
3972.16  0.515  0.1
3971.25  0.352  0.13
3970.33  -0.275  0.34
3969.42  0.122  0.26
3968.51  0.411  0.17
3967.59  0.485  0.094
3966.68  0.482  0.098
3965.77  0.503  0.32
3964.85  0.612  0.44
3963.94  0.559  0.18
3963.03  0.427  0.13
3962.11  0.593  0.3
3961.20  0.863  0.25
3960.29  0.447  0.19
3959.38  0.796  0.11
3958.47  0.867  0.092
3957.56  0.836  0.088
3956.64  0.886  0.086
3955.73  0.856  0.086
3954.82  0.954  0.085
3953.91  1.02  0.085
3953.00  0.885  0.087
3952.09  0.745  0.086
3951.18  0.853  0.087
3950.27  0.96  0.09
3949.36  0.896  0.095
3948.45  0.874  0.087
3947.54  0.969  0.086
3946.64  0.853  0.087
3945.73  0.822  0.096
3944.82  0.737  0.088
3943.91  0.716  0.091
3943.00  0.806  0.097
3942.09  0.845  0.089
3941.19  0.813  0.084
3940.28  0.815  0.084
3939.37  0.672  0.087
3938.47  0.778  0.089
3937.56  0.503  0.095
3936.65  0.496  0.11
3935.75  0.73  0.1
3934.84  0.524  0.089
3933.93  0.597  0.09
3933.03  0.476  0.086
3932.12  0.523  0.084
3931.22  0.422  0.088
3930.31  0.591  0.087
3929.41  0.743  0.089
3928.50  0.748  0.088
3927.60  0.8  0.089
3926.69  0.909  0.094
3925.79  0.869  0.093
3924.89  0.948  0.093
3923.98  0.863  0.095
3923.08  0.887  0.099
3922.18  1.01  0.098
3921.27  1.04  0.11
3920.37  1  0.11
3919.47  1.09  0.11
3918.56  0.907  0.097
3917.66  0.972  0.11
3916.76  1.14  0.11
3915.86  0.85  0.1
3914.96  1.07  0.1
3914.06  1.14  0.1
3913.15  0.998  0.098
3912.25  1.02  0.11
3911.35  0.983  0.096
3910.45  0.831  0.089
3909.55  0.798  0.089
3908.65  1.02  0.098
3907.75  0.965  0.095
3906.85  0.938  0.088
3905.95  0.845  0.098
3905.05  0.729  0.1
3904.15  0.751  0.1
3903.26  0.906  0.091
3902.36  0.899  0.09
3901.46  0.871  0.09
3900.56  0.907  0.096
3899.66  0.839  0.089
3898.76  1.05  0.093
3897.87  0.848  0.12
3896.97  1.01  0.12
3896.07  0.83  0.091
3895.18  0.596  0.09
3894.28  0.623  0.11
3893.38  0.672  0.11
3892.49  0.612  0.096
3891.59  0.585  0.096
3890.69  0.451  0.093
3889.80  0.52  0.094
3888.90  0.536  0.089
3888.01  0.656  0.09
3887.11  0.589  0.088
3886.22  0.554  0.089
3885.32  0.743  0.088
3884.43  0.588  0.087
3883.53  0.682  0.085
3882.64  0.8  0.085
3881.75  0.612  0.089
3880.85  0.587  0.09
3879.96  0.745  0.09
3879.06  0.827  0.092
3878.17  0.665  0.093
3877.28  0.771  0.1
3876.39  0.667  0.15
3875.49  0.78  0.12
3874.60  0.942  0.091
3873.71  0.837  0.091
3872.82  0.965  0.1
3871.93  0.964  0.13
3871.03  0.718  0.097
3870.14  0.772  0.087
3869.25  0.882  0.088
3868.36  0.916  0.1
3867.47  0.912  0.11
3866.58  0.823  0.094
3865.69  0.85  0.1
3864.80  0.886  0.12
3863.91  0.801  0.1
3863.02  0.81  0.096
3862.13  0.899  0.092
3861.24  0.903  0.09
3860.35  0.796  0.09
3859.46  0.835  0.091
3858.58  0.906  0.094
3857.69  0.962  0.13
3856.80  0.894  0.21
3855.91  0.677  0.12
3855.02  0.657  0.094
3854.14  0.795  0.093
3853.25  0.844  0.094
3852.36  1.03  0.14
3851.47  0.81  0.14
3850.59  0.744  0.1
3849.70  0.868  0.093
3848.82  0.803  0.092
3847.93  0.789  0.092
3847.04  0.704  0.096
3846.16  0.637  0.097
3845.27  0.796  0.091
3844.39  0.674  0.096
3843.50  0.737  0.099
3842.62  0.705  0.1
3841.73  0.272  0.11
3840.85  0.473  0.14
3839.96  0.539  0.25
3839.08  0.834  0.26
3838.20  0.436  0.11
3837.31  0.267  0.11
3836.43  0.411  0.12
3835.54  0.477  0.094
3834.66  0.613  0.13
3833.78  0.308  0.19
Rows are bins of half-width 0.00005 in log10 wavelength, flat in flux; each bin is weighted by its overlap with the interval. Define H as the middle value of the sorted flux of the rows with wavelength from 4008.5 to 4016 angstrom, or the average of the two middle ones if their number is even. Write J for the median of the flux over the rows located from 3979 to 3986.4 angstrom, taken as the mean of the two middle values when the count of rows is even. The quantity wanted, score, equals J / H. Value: 0.86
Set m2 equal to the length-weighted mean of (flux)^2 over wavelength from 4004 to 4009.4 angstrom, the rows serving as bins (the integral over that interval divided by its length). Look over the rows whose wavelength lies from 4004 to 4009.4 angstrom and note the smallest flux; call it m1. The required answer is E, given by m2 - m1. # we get 0.09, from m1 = 0.971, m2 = 1.06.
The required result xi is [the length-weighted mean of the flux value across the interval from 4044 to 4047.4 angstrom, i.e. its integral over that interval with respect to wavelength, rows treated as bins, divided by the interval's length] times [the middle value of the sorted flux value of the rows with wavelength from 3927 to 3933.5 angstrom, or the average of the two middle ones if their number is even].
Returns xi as 0.62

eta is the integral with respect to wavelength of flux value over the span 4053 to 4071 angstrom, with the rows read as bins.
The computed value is 19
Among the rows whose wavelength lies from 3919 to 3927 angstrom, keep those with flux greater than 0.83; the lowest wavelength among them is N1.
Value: 3919.47 angstrom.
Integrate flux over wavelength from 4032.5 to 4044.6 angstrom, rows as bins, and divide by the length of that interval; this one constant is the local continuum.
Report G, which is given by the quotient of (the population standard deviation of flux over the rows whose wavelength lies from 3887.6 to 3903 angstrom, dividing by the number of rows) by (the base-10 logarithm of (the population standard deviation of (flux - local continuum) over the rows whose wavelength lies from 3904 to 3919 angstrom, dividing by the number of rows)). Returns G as -0.19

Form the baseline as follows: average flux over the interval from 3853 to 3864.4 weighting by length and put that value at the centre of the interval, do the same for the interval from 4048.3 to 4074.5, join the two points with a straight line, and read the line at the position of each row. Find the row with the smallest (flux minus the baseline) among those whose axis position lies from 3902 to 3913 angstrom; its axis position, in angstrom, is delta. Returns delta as 3905.05 angstrom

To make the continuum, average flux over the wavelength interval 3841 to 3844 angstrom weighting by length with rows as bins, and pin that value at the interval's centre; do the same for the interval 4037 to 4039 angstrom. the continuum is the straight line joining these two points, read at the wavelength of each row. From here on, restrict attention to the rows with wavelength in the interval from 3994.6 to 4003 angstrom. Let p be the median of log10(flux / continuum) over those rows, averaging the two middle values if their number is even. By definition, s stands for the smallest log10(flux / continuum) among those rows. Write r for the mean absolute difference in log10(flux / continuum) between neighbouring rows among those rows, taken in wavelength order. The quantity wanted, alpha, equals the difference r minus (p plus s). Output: 0.19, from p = -0.01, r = 0.05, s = -0.129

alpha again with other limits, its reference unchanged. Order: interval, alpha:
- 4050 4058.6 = 0.19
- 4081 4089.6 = 0.24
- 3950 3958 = 0.12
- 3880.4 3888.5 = 0.21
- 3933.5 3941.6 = 0.41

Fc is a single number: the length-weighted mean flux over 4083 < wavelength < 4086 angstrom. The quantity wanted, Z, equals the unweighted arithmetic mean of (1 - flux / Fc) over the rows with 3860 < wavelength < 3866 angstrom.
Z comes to 0.20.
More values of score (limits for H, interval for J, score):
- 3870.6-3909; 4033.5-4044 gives 1.50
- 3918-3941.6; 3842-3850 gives 0.93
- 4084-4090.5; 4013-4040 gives 1.03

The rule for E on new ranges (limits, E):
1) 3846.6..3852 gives -0.08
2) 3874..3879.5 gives -0.05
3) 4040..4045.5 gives 0.24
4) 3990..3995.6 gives 0.17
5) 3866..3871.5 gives -0.01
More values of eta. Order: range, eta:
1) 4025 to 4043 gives 20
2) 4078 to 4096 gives 18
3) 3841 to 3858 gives 13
